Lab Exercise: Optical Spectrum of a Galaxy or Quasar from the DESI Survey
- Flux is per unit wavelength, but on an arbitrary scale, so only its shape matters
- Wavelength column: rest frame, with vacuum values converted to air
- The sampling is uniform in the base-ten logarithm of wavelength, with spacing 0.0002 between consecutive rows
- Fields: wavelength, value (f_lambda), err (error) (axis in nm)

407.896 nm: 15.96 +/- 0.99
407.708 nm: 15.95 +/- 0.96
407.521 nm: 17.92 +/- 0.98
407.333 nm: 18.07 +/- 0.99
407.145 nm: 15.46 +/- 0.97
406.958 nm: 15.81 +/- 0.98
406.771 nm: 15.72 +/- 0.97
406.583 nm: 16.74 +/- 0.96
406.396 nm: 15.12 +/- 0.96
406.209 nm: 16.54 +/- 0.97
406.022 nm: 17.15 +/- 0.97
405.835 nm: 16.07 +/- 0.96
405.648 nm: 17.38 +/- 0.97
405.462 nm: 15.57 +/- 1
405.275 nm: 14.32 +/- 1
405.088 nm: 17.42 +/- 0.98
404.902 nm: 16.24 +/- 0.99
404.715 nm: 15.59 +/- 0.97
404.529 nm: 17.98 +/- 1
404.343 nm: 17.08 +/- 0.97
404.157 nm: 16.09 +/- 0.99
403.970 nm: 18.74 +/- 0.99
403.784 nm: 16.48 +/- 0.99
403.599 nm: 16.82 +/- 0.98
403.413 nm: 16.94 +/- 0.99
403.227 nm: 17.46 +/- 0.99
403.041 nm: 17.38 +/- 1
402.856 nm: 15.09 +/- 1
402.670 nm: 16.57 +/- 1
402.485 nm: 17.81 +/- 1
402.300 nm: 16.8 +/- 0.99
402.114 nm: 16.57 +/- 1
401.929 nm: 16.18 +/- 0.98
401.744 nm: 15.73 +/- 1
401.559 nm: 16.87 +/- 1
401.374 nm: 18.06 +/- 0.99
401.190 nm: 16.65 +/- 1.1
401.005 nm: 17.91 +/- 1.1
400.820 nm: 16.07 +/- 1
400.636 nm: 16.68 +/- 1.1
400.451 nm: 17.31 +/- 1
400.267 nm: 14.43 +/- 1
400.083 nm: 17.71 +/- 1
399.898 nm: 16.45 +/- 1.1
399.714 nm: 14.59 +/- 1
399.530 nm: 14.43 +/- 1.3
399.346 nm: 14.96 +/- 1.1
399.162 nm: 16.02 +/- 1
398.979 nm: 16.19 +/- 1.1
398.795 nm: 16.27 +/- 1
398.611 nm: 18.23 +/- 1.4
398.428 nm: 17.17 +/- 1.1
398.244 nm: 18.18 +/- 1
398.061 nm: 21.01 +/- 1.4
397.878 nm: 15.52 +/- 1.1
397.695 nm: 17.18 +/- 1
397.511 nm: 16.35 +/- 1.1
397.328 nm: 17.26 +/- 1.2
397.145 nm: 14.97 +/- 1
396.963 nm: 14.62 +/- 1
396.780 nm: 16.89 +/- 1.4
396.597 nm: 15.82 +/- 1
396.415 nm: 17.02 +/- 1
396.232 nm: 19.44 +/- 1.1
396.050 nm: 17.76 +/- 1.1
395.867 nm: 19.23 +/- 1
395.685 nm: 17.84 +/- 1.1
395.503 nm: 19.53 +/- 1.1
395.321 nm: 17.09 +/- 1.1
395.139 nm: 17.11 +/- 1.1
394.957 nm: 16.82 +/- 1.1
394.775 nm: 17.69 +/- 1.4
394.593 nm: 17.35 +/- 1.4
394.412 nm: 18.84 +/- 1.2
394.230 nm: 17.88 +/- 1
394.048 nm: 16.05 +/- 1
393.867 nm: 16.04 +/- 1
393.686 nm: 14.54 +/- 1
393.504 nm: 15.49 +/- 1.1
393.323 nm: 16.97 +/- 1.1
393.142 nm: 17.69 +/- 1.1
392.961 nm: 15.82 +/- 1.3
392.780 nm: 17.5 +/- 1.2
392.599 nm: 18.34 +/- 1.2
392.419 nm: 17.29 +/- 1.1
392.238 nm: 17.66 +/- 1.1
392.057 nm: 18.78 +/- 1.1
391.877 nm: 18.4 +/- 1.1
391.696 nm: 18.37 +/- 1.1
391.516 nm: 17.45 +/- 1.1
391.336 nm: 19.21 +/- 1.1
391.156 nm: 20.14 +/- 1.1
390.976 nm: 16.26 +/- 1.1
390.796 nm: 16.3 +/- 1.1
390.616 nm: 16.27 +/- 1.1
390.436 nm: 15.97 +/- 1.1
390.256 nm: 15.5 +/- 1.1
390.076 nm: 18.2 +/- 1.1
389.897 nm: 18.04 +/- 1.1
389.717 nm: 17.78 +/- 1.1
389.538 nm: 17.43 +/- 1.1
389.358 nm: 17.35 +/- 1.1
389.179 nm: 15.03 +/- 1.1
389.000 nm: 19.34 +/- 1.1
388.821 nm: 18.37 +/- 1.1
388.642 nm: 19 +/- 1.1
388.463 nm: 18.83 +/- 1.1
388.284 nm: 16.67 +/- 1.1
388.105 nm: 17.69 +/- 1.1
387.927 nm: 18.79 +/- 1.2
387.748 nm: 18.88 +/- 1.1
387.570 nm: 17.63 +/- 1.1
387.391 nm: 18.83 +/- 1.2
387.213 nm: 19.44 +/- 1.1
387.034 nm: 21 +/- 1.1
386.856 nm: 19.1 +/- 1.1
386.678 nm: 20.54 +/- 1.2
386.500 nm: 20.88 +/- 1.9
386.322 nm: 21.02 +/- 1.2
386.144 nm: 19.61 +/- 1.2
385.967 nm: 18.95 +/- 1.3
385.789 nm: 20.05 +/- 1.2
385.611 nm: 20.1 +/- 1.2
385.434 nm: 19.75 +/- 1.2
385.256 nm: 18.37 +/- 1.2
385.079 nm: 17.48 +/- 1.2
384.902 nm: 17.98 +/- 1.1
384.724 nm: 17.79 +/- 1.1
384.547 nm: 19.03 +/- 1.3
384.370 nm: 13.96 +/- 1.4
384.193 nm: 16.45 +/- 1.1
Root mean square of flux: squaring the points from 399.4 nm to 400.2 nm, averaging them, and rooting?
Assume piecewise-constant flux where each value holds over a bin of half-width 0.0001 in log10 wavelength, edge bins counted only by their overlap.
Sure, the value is 15.9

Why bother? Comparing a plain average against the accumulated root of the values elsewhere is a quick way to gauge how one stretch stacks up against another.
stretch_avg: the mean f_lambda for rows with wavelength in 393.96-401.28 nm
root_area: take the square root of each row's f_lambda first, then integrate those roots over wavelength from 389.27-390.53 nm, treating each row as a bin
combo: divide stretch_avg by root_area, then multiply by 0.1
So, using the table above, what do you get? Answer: 0.33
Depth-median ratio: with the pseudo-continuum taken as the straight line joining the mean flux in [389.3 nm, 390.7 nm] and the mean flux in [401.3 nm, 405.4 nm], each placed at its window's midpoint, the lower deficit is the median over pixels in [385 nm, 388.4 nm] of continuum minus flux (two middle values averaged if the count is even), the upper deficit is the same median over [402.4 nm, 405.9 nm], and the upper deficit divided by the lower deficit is 0.05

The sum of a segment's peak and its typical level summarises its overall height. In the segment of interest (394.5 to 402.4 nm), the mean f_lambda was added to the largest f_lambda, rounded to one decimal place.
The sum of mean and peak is 37.9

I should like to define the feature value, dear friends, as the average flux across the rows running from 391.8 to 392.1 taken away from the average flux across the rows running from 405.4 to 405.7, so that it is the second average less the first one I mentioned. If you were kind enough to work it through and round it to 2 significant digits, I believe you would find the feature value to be -2.1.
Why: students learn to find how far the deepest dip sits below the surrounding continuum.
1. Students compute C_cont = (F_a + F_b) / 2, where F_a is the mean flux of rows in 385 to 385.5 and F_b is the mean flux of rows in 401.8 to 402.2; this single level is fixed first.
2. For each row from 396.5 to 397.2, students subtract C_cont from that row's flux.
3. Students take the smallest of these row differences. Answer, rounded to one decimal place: -2.8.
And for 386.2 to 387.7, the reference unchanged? 0.2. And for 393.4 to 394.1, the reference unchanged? -2.9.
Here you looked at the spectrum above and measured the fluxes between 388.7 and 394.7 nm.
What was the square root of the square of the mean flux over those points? 17.3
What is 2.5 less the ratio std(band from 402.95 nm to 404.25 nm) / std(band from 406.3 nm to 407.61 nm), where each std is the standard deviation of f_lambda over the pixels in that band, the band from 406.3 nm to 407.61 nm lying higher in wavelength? 1.78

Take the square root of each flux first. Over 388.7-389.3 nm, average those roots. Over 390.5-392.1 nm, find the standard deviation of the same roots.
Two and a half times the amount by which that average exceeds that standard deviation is 10.1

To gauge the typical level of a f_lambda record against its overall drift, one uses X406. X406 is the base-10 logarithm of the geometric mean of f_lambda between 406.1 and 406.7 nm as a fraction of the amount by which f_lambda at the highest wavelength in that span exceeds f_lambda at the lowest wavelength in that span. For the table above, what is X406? 1.9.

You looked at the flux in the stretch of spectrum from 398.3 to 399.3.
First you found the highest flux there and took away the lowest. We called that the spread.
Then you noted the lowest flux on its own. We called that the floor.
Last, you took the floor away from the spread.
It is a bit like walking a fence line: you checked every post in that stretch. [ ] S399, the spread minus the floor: -14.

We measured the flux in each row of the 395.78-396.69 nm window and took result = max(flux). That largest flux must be 19.44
